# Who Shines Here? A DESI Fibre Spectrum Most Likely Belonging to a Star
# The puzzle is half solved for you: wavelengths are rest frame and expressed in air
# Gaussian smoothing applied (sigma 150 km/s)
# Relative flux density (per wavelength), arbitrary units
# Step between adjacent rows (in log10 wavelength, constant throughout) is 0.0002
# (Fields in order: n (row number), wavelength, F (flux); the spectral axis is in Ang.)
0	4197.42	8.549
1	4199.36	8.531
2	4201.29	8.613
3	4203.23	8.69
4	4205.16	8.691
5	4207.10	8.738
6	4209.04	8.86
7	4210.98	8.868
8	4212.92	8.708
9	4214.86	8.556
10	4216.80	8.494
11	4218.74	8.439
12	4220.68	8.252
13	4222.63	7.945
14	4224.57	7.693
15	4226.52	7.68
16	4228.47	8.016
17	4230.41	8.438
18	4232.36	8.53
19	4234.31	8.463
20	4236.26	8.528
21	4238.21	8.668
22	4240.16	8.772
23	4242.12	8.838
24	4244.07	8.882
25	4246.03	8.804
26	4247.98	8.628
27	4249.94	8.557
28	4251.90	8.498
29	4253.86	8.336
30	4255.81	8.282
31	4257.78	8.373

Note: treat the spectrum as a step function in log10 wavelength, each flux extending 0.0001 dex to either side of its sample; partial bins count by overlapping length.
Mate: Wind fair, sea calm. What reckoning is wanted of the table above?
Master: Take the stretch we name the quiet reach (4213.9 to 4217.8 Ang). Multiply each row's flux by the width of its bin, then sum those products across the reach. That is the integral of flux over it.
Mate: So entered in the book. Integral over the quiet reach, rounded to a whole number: 33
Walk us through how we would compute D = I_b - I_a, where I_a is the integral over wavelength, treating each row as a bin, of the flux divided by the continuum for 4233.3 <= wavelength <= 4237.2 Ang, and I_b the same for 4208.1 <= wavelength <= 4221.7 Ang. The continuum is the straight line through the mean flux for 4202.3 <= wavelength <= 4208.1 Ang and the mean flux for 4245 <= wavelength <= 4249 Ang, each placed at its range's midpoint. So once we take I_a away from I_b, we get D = 10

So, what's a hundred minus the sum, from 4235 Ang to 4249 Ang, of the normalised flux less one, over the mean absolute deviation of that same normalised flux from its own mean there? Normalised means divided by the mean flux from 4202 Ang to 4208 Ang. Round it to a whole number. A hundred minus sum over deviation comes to 98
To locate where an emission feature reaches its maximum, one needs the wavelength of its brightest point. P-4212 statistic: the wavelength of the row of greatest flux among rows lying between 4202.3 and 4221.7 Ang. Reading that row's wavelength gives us 4210.98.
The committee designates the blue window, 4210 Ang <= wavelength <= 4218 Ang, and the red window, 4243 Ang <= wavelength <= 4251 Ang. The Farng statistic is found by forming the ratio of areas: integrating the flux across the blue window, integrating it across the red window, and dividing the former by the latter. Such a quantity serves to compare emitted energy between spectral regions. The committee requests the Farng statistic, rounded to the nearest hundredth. 0.99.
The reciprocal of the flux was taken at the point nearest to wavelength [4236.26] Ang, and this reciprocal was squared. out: 0.0138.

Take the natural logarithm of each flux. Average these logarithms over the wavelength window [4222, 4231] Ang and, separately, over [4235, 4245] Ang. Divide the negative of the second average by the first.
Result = -1.05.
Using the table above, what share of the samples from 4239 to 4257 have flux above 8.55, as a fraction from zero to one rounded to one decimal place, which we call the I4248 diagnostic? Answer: 0.7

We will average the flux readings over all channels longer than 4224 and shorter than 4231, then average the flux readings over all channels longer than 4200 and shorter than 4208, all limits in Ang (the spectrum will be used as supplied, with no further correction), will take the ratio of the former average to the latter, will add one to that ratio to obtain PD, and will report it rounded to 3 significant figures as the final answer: 1.92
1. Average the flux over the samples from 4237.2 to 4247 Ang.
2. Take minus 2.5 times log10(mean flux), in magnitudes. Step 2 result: -2.36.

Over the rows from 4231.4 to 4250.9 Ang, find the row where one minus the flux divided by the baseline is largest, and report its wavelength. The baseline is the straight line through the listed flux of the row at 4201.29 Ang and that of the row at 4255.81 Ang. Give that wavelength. 4234.31 Ang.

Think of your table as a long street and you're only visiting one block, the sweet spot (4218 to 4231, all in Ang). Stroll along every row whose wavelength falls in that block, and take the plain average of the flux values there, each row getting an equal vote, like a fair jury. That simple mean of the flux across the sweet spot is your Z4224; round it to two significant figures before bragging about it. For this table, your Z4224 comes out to 8.1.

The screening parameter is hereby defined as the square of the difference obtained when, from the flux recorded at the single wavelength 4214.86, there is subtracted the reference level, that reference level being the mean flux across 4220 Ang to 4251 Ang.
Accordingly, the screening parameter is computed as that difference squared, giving 0.019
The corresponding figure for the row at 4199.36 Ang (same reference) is 0.013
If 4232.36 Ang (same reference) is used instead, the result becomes 0.012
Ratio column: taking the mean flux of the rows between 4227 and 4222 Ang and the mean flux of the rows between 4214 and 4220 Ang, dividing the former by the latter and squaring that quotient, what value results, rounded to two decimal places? 0.84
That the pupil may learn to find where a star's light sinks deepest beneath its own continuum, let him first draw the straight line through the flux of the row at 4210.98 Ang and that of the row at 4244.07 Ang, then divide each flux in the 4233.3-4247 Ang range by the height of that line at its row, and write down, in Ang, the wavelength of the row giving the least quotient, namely 4234.31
